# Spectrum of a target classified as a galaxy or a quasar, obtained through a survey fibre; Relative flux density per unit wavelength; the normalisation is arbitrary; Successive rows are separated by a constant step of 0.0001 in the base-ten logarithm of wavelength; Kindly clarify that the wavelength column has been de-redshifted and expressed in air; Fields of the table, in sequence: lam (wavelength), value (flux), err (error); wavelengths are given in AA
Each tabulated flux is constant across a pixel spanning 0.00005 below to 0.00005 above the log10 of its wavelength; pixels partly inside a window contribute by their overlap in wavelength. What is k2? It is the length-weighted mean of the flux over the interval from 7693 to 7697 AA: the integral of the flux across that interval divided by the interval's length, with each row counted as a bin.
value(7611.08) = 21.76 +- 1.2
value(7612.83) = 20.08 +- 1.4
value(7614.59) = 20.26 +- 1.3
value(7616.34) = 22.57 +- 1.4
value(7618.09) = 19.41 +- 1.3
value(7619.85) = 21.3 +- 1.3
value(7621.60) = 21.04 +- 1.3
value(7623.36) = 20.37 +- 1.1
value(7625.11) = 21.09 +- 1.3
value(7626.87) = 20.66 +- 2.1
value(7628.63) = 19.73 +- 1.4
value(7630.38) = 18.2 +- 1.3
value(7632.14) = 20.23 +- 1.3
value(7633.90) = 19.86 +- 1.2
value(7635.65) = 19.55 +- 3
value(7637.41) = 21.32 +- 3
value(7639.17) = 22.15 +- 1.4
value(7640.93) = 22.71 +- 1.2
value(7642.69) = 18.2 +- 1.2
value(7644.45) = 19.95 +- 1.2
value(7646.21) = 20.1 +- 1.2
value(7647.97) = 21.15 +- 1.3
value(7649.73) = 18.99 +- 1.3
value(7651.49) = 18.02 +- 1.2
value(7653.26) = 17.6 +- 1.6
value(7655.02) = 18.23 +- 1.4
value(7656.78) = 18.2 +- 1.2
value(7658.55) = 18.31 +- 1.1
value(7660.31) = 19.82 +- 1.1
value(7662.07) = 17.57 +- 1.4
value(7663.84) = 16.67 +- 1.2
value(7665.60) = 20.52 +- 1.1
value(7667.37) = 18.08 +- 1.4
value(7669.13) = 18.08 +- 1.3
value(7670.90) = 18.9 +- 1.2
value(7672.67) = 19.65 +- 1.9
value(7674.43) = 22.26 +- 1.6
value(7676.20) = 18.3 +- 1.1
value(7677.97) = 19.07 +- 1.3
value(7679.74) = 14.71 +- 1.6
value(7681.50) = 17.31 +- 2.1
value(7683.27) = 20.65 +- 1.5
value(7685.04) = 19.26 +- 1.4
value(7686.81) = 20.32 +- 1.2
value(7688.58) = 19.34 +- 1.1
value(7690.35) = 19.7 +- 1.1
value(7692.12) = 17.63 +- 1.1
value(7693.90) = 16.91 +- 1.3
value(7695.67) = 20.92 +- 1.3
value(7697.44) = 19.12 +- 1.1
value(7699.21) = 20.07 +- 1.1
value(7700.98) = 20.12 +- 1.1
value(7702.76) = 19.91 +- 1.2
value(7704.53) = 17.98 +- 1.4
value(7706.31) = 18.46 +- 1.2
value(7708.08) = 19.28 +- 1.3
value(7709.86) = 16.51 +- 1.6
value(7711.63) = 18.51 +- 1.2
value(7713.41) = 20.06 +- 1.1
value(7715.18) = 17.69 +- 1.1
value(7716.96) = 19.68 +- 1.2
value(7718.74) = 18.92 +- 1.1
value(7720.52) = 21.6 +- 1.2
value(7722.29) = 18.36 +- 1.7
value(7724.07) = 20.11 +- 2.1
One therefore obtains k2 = 18.9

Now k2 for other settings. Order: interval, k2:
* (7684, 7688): 19.8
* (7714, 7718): 18.8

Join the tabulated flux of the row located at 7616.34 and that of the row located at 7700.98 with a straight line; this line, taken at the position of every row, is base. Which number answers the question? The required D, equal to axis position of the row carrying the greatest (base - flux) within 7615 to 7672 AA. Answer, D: 7663.84 AA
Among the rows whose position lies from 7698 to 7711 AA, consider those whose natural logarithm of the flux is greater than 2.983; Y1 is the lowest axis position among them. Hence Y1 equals 7699.21 AA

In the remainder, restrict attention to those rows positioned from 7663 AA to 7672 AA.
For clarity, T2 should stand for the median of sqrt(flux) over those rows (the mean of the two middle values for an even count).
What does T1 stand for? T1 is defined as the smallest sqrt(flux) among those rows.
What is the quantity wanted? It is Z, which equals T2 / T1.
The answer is 1.041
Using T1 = 4.08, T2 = 4.25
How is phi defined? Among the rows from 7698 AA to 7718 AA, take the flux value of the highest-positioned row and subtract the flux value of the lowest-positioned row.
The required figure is -0.4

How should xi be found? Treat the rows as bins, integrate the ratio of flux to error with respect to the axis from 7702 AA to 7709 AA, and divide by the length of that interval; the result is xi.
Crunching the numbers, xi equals 14.9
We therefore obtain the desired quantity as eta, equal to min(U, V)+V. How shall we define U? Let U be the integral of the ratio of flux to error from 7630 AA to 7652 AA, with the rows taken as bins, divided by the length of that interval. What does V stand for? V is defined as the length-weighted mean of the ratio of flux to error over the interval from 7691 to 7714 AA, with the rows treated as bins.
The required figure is 30.1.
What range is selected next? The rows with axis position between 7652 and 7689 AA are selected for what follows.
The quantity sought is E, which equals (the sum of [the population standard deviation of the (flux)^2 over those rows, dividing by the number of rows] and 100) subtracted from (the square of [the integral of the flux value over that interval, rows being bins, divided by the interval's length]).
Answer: 191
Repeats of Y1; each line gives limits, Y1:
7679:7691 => 7683.27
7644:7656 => 7644.45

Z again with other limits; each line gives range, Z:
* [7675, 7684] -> 1.115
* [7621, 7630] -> 1.023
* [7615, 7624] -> 1.041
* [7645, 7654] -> 1.039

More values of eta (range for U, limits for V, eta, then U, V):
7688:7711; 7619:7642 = 28.6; 15.7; 14.3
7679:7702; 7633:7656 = 28.2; 15.2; 14.1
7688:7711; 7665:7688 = 27.5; 15.7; 13.7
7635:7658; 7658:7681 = 28.4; 14.1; 14.3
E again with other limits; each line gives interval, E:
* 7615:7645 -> 268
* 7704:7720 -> 210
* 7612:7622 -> 289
